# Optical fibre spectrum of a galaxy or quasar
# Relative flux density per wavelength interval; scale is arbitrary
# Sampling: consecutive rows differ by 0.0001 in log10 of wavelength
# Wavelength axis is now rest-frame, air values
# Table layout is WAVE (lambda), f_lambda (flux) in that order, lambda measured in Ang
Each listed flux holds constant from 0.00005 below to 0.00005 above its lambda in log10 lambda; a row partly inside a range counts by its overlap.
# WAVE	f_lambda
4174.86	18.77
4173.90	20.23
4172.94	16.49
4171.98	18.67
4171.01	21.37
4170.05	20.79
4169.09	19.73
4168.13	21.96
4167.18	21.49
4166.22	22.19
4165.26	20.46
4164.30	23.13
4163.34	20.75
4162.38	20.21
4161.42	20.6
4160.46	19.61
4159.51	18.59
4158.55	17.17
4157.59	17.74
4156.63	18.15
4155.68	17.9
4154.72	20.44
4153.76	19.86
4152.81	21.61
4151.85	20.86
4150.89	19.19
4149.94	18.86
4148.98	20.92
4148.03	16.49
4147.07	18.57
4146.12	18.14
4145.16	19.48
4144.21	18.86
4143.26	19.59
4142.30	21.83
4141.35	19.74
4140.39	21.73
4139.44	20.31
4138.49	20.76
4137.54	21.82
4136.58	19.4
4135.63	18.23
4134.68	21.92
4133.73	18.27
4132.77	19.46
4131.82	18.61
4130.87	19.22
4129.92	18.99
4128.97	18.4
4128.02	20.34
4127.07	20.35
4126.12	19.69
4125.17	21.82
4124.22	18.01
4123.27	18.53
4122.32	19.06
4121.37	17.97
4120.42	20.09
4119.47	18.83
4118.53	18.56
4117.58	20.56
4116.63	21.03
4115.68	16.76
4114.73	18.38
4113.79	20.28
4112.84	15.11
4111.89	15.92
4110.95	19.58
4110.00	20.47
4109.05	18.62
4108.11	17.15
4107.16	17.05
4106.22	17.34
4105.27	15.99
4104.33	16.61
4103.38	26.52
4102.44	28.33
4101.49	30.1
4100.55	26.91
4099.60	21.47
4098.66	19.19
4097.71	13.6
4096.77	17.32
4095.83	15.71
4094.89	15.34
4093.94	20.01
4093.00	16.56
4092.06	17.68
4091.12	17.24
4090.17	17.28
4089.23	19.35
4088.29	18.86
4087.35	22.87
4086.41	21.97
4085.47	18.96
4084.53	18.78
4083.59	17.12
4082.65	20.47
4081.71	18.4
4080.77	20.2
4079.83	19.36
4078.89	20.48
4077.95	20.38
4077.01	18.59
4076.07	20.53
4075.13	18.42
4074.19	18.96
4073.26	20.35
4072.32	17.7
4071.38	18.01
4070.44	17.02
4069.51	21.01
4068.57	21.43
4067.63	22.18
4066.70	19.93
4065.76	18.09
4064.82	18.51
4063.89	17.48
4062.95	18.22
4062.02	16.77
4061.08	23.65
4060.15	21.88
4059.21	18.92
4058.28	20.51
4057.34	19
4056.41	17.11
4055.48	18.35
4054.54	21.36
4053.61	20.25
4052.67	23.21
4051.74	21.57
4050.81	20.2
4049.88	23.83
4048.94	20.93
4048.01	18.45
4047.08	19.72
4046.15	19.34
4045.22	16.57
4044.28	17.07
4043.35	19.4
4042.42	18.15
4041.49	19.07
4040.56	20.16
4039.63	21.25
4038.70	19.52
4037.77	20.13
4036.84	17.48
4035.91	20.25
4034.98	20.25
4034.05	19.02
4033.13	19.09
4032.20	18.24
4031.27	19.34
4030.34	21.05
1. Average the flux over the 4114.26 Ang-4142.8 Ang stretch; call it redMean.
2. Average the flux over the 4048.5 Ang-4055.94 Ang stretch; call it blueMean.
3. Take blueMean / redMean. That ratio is 1.08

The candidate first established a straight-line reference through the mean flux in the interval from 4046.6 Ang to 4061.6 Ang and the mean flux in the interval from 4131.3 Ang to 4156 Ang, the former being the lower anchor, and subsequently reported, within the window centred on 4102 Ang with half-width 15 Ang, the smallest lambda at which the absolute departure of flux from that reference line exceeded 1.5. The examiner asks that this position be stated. 4087.35 Ang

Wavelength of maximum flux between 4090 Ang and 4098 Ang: 4093.94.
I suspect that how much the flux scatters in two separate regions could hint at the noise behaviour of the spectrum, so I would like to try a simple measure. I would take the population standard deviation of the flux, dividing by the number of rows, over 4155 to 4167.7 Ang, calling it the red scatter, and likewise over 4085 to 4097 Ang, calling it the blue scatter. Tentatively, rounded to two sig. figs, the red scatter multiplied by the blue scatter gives 3.8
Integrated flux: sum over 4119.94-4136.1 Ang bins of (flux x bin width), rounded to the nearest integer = 313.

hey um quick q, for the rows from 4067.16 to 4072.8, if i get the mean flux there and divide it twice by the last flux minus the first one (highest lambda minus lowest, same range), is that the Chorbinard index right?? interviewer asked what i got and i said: 1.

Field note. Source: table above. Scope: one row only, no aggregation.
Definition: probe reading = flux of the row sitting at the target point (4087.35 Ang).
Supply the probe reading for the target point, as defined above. 22.87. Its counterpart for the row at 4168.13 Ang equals 21.96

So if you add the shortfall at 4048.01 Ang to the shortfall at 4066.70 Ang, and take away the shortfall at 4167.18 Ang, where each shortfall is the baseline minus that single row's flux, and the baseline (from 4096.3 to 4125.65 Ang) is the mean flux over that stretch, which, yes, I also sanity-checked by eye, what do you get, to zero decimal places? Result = 3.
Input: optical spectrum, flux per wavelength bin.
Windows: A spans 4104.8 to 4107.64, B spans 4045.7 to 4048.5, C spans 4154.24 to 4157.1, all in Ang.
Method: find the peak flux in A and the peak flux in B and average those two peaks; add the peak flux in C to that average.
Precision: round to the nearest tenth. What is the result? 39.0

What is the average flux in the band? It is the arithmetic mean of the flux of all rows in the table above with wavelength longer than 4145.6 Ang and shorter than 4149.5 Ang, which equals 18.5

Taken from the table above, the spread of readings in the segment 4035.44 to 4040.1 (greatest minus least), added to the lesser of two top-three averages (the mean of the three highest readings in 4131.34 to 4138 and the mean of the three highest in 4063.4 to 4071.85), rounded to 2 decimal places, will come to 24.84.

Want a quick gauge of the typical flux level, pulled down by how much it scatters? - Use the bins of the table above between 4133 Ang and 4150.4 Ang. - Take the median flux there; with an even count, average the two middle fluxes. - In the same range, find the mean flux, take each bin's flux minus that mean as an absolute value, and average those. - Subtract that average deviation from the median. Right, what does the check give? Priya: 18.3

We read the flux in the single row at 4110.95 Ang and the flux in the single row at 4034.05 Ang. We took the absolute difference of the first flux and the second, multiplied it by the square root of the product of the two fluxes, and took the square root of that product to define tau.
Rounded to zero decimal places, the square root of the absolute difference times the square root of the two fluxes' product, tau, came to 3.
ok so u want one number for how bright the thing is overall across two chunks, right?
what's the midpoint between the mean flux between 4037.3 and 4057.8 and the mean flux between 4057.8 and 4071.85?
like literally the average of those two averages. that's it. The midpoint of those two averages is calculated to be 19.7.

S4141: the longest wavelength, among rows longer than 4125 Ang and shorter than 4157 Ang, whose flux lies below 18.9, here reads 4156.63 Ang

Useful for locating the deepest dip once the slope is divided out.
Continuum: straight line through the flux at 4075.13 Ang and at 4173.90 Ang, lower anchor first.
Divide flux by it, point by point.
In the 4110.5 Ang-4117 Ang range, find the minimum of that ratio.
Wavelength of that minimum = 4112.84 Ang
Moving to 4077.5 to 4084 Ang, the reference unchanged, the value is 4083.59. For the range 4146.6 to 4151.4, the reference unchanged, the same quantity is 4148.03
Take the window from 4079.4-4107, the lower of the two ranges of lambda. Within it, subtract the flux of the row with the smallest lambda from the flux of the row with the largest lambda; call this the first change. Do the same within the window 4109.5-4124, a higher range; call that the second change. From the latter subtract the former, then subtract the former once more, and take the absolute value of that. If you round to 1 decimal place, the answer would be 2.1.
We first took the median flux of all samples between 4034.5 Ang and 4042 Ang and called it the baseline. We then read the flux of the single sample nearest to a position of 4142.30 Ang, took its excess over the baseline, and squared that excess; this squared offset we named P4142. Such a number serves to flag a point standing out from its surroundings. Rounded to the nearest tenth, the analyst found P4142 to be 2.8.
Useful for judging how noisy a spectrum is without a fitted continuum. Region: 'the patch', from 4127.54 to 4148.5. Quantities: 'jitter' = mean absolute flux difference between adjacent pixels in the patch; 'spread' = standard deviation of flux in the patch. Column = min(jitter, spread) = 1.4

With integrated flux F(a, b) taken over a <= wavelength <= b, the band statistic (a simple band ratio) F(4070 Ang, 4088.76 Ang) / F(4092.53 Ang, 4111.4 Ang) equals 0.98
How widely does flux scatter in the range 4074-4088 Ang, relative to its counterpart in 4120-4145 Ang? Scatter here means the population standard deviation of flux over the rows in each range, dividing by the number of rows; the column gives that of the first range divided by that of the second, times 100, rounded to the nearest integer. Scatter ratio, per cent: 114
